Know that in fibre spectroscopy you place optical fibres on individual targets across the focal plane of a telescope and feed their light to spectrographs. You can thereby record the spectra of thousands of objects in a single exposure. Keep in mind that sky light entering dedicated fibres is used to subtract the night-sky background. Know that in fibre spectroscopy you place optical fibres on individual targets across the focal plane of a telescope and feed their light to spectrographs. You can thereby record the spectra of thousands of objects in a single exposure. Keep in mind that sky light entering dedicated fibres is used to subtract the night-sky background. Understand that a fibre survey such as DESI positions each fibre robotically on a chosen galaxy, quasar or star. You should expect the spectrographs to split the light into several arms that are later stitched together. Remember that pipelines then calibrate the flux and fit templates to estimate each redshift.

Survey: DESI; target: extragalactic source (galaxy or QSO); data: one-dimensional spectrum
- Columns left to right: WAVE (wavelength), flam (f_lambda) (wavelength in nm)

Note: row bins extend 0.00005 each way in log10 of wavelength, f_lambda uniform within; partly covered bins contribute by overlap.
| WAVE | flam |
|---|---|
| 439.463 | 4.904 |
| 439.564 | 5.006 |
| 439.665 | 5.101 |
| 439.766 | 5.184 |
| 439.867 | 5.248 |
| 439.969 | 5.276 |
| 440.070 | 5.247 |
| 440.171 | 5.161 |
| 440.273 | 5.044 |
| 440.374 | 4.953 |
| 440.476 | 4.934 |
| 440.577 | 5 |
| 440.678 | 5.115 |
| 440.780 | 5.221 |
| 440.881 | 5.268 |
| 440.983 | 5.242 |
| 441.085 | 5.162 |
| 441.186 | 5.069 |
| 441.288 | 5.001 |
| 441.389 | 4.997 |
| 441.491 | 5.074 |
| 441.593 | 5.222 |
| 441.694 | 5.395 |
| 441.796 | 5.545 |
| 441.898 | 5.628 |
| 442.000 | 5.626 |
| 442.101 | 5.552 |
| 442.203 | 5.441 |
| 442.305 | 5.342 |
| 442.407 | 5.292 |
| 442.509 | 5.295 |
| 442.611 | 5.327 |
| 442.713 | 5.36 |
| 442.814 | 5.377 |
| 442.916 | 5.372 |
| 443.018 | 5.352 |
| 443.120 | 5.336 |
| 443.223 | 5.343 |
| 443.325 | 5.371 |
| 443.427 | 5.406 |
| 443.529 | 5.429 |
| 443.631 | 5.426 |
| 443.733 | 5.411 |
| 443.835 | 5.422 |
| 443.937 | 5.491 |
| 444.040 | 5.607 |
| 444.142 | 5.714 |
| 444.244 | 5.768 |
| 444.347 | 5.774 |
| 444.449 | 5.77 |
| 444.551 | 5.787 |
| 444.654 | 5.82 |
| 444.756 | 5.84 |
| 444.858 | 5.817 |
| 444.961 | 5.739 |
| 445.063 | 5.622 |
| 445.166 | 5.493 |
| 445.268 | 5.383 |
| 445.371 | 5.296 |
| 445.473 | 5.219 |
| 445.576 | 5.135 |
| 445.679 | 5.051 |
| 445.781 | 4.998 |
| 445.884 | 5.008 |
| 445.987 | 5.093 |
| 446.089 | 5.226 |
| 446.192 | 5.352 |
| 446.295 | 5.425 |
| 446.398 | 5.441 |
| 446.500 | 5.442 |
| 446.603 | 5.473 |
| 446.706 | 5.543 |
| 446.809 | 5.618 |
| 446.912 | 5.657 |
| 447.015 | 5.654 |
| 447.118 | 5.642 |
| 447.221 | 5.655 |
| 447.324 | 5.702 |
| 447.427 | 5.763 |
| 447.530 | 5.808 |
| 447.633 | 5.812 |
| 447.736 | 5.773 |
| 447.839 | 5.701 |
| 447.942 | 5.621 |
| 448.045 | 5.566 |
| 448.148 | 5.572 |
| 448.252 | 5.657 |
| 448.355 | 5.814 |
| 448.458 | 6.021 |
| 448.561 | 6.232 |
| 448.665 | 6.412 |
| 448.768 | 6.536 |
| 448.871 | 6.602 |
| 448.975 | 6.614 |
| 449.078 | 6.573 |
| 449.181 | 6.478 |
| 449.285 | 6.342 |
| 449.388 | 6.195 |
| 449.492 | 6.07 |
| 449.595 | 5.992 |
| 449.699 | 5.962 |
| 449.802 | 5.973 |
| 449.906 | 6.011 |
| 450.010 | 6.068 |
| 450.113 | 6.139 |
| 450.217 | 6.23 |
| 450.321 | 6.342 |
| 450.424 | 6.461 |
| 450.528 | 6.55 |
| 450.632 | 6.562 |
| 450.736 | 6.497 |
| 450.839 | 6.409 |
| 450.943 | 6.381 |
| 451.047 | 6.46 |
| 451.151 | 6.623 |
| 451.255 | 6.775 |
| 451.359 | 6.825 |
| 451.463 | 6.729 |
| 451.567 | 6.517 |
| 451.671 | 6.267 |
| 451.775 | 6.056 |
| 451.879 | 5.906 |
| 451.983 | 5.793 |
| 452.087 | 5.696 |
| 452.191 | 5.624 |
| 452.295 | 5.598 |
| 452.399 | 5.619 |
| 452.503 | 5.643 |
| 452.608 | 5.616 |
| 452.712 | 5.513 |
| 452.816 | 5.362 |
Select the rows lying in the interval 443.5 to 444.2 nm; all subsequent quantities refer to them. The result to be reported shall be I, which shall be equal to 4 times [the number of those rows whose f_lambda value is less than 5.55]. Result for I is 20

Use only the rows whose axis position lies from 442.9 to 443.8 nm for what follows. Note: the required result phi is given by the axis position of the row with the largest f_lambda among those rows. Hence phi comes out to 443.529 nm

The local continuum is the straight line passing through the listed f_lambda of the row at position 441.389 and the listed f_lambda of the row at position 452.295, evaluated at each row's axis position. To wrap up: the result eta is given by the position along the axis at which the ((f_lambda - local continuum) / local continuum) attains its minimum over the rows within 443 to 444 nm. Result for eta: 443.120 nm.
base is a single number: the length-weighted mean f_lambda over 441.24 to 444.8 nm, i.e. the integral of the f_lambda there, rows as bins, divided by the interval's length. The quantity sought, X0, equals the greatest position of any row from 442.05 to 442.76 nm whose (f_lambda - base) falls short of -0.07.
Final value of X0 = 442.713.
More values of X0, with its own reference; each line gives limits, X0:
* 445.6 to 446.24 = 446.192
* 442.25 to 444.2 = 443.325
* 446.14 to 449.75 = 446.192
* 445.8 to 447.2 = 446.192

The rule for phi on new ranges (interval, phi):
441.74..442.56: 441.898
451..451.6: 451.359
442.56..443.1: 442.814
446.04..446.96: 446.912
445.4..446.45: 446.398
